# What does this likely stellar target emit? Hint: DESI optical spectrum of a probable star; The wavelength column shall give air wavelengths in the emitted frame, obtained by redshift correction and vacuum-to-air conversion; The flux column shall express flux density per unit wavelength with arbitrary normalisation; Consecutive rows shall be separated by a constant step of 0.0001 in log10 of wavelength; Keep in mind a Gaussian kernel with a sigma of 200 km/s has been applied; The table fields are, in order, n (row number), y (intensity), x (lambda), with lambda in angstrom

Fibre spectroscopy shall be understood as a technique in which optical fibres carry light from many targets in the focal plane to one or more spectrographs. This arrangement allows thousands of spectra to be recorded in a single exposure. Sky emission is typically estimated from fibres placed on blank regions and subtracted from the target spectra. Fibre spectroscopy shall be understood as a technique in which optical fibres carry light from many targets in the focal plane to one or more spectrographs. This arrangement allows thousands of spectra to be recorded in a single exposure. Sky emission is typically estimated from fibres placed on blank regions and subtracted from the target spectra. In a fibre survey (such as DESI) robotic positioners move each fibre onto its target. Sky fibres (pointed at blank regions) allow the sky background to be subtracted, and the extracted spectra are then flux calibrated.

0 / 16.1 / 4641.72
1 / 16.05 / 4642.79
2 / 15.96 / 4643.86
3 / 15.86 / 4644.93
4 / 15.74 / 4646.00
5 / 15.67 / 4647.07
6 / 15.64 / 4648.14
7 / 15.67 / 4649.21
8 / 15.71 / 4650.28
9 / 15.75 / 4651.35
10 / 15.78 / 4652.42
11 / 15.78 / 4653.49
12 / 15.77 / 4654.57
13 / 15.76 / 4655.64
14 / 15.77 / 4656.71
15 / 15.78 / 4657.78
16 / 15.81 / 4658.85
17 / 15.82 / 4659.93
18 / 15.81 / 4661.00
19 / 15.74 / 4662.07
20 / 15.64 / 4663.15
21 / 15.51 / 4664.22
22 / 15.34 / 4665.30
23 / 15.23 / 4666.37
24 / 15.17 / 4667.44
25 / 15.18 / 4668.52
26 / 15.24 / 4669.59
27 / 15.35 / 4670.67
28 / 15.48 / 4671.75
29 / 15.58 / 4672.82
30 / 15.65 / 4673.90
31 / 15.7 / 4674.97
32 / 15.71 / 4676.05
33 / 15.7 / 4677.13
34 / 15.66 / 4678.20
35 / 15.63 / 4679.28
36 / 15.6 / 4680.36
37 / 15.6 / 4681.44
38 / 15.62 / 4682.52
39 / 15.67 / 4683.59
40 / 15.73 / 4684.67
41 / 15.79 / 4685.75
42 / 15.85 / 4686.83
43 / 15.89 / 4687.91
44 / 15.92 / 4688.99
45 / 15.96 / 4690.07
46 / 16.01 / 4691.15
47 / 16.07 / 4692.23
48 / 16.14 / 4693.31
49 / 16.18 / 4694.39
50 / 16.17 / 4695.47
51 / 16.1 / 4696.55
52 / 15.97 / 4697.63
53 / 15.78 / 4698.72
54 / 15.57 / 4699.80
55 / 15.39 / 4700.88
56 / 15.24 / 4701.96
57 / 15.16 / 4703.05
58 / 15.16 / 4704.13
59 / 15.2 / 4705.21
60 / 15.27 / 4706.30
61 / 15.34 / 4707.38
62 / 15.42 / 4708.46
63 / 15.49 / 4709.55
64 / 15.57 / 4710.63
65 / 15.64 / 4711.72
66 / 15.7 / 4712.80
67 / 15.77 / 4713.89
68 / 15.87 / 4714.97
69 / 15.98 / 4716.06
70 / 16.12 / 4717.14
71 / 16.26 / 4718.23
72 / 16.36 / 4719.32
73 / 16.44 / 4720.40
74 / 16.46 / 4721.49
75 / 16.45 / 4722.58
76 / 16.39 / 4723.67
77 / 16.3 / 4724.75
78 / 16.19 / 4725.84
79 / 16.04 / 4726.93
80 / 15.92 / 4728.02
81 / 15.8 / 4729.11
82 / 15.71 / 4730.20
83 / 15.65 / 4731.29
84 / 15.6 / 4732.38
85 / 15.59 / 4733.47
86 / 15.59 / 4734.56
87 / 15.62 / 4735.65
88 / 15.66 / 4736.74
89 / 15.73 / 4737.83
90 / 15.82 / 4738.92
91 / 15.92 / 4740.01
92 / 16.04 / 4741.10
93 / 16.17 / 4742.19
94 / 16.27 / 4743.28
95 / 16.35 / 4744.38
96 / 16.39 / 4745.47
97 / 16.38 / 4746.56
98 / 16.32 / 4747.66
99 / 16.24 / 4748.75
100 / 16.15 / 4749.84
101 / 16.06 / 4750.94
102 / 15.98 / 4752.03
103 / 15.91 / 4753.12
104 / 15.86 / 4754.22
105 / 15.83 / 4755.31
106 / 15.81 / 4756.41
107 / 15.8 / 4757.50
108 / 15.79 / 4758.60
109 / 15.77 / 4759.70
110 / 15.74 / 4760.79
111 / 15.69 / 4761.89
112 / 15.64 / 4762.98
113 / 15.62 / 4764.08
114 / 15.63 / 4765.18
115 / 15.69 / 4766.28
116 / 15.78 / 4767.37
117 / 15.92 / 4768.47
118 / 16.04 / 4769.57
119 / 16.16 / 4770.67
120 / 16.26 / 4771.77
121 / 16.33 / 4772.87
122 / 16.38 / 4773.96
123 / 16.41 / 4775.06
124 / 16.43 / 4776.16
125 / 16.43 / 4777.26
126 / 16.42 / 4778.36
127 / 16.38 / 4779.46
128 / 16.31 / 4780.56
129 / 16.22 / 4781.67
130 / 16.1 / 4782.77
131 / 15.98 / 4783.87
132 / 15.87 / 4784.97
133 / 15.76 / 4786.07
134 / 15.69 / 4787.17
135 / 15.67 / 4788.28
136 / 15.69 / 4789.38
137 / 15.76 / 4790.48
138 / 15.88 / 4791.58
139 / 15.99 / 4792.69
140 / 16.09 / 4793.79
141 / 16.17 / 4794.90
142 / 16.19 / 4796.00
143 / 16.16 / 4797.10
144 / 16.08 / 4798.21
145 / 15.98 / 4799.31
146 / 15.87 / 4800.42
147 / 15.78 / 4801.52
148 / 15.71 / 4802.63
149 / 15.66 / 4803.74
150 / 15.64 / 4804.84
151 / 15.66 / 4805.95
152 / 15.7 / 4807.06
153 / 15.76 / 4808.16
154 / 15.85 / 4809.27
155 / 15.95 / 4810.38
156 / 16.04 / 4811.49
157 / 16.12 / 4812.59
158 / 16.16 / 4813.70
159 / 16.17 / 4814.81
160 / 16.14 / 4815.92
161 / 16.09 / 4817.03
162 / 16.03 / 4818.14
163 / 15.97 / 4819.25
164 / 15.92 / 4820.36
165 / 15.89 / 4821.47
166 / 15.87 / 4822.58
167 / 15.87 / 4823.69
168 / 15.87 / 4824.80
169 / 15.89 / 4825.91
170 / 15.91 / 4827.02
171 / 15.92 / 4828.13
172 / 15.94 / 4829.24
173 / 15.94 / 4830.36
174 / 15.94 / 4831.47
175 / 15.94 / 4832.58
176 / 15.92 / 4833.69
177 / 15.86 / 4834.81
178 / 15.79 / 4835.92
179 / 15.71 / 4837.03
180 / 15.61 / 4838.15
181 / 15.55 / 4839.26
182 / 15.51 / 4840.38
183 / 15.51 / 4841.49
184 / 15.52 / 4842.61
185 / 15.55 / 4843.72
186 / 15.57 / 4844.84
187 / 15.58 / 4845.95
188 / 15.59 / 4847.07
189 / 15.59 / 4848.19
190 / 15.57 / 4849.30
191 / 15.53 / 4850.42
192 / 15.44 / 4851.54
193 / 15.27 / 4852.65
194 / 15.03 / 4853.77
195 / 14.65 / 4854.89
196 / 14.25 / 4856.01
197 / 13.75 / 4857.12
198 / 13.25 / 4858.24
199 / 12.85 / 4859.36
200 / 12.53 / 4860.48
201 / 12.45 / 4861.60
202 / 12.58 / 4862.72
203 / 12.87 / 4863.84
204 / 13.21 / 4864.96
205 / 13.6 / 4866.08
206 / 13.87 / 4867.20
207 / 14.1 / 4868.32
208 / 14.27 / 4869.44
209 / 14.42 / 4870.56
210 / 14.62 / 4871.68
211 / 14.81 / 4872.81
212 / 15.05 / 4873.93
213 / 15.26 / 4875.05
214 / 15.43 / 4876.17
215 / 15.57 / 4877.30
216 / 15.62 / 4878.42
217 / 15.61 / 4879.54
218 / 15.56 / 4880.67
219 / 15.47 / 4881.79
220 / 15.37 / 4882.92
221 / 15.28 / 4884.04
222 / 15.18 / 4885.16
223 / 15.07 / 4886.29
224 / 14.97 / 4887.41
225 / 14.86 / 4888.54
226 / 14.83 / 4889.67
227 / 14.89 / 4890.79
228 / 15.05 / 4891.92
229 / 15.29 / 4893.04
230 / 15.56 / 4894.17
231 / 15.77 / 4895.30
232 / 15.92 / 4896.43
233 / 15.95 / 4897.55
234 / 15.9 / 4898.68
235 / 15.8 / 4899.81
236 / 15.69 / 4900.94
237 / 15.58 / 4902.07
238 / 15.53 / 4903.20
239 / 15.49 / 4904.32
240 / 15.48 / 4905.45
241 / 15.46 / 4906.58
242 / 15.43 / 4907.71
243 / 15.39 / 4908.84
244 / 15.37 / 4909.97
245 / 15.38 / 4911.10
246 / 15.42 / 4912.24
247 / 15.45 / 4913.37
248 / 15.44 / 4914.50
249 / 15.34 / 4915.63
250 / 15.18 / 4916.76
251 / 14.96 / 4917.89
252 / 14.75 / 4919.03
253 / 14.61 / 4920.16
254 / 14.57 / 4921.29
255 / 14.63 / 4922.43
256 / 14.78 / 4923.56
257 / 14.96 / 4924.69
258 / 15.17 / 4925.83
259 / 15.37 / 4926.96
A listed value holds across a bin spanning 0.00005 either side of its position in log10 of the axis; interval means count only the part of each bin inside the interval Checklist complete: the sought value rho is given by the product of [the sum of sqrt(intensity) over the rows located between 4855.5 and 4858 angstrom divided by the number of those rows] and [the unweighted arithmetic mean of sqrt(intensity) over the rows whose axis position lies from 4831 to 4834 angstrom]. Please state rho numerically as 14.9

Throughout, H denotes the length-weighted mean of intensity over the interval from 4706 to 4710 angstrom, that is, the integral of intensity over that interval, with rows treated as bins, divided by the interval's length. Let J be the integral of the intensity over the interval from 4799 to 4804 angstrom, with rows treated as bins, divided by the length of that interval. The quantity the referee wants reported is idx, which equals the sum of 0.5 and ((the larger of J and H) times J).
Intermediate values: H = 15.4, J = 15.8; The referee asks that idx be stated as 249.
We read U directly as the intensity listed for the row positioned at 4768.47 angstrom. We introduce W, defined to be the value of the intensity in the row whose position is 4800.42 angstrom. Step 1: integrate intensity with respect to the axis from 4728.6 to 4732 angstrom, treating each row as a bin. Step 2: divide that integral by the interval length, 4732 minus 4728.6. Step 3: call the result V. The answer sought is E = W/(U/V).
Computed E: 15.7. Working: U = 15.92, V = 15.7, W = 15.87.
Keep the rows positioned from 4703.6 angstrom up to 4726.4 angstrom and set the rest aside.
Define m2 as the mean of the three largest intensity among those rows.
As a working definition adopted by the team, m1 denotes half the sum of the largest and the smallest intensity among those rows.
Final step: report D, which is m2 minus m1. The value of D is 0.64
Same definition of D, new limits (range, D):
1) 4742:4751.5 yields 0.15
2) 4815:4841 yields 0.26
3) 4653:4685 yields 0.32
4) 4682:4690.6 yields 0.13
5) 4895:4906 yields 0.21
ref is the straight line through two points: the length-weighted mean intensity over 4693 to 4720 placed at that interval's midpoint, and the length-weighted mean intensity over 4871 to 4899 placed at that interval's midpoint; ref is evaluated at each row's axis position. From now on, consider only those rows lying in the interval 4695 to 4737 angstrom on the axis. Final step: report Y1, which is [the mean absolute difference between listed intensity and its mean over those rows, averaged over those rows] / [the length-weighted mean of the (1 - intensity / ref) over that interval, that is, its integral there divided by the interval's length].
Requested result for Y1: -52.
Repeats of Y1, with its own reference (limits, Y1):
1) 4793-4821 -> -5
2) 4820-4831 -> -1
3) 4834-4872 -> 20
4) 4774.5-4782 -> -1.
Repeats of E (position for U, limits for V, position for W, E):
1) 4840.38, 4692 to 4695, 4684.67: 16.4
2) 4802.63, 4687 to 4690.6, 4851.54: 15.6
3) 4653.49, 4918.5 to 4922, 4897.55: 14.8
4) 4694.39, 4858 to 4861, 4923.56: 11.7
